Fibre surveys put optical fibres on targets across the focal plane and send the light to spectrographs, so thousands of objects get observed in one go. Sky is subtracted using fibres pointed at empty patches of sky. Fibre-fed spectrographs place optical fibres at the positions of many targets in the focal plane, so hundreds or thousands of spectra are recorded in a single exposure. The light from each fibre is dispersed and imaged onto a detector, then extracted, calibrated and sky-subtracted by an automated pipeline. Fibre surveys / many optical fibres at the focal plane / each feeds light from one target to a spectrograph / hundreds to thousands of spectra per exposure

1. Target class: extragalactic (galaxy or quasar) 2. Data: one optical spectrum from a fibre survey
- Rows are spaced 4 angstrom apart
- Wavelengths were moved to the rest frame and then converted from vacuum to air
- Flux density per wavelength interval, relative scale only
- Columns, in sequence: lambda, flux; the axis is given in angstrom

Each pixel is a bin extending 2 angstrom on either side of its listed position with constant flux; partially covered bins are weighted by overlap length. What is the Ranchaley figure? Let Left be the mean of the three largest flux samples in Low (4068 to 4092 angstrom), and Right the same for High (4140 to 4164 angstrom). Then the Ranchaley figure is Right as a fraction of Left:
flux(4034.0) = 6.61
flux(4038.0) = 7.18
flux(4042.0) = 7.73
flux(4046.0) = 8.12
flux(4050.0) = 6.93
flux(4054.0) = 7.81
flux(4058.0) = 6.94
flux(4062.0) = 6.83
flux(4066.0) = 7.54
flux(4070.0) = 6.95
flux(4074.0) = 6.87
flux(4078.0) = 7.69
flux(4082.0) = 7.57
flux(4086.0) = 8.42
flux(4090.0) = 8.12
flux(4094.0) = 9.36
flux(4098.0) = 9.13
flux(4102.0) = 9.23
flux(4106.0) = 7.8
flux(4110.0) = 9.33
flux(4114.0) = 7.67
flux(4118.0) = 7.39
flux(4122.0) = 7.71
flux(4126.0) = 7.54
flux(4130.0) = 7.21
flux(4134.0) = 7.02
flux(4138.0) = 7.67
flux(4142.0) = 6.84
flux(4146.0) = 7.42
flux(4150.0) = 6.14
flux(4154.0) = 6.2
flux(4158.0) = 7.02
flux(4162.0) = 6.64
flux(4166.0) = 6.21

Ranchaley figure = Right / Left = 0.88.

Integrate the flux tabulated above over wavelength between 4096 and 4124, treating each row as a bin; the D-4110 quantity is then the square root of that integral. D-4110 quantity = 15.3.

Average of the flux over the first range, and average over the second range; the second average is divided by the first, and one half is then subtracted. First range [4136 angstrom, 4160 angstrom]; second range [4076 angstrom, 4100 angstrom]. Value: 0.72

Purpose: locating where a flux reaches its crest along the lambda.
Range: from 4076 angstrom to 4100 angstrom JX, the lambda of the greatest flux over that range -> 4094.0 angstrom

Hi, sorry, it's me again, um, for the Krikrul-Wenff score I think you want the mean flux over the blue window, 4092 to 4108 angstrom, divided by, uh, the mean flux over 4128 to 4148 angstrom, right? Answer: 1.2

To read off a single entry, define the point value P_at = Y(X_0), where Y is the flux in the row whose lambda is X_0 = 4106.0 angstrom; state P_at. 7.8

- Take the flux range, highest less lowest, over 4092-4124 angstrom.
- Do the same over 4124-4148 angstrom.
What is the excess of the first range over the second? 1.1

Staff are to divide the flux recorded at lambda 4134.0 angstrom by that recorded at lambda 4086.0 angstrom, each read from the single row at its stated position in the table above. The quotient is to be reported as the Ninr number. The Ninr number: 0.83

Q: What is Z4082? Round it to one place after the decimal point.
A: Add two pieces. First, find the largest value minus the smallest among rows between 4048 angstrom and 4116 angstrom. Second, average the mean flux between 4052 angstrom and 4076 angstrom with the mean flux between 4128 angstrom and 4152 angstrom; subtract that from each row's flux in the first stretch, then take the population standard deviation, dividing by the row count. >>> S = 3.4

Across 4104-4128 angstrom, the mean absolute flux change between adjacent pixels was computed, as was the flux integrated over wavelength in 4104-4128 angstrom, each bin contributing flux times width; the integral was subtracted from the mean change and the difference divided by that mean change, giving -239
